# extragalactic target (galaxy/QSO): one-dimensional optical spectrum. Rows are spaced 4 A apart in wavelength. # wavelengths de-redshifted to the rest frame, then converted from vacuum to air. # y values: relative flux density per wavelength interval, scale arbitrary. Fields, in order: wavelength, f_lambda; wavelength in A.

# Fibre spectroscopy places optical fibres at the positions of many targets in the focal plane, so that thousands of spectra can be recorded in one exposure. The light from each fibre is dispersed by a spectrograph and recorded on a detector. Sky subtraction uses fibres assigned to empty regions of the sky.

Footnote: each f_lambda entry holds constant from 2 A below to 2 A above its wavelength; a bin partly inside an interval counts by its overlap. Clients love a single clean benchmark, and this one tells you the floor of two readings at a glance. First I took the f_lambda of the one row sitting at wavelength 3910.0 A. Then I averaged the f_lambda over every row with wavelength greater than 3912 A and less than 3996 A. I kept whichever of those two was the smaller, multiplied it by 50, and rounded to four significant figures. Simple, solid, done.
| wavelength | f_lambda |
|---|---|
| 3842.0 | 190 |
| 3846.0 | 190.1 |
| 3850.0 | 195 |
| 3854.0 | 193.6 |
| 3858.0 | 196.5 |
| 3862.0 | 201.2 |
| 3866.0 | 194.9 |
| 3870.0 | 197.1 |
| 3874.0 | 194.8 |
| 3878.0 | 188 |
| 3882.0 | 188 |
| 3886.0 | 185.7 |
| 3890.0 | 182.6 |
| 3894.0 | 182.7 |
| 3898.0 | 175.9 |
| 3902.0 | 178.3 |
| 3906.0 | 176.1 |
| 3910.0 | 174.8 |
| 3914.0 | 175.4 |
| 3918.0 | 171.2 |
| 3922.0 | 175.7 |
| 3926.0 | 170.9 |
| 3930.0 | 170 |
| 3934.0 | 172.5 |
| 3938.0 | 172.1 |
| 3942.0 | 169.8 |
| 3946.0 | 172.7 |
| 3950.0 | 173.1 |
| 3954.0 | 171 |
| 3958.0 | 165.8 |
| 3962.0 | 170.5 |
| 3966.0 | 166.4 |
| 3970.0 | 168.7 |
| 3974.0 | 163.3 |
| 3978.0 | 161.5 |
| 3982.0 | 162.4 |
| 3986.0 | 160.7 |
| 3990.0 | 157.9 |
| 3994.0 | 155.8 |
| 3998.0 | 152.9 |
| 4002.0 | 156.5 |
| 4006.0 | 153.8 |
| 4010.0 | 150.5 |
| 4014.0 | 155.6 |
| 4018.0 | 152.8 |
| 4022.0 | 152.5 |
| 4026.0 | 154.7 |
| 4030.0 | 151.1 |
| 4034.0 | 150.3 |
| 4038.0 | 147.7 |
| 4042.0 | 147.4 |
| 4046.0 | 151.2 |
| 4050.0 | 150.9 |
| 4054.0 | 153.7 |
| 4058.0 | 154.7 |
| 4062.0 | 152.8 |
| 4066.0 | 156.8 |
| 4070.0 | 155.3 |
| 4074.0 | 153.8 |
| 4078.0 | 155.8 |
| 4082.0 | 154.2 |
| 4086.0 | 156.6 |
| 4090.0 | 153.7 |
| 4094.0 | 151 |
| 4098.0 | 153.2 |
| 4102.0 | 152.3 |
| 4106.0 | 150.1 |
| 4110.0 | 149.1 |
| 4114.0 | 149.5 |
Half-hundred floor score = 8399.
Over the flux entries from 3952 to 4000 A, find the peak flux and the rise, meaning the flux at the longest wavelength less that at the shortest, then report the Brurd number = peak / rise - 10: -19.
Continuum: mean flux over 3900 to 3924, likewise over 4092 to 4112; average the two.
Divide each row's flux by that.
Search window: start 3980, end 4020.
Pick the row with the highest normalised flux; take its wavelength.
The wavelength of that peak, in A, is 3982.0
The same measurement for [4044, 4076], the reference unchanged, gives 4066.0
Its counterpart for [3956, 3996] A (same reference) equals 3962.0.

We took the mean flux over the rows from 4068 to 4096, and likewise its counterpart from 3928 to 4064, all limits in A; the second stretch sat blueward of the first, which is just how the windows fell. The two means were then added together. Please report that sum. 314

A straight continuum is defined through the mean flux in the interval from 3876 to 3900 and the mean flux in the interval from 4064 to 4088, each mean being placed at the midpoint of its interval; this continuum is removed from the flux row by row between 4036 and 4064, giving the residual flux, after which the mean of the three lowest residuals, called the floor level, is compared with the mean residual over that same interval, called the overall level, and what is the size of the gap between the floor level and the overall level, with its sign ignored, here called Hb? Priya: 3.6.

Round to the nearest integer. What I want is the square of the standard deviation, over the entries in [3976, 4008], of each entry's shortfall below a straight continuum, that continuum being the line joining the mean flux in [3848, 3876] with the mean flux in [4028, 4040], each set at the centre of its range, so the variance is 3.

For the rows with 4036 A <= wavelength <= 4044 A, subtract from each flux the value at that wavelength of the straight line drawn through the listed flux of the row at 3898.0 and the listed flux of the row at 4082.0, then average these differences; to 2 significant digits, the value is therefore -12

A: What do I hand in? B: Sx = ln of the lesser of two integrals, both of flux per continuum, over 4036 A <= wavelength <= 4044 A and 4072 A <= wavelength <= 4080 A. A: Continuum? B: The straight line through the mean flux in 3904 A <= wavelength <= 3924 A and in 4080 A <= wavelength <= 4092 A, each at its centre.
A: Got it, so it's 2.00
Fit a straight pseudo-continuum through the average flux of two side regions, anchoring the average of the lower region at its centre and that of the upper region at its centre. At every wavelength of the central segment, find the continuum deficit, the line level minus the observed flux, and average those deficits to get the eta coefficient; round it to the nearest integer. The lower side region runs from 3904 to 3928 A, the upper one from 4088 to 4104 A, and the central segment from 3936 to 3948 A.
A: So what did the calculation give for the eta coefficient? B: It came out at -1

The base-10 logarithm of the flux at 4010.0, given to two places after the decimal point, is 2.18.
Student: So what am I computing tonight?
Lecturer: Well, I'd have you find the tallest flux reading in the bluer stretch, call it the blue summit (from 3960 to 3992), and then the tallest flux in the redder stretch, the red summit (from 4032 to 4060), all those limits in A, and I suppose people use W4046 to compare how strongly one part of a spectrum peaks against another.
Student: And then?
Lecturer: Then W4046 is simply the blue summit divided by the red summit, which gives 1.10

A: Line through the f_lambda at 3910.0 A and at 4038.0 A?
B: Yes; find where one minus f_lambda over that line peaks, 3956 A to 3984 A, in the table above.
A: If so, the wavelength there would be 3978.0 A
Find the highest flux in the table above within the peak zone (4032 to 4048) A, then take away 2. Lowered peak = 149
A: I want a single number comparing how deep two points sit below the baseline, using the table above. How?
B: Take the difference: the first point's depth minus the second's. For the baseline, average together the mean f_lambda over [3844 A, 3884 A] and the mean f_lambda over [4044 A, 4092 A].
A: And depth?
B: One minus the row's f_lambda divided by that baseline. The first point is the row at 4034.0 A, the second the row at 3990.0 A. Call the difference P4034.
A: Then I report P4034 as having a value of 0.04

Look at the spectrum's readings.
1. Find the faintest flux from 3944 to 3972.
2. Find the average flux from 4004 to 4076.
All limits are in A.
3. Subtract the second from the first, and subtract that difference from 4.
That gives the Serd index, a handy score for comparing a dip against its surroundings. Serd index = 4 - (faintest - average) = -9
